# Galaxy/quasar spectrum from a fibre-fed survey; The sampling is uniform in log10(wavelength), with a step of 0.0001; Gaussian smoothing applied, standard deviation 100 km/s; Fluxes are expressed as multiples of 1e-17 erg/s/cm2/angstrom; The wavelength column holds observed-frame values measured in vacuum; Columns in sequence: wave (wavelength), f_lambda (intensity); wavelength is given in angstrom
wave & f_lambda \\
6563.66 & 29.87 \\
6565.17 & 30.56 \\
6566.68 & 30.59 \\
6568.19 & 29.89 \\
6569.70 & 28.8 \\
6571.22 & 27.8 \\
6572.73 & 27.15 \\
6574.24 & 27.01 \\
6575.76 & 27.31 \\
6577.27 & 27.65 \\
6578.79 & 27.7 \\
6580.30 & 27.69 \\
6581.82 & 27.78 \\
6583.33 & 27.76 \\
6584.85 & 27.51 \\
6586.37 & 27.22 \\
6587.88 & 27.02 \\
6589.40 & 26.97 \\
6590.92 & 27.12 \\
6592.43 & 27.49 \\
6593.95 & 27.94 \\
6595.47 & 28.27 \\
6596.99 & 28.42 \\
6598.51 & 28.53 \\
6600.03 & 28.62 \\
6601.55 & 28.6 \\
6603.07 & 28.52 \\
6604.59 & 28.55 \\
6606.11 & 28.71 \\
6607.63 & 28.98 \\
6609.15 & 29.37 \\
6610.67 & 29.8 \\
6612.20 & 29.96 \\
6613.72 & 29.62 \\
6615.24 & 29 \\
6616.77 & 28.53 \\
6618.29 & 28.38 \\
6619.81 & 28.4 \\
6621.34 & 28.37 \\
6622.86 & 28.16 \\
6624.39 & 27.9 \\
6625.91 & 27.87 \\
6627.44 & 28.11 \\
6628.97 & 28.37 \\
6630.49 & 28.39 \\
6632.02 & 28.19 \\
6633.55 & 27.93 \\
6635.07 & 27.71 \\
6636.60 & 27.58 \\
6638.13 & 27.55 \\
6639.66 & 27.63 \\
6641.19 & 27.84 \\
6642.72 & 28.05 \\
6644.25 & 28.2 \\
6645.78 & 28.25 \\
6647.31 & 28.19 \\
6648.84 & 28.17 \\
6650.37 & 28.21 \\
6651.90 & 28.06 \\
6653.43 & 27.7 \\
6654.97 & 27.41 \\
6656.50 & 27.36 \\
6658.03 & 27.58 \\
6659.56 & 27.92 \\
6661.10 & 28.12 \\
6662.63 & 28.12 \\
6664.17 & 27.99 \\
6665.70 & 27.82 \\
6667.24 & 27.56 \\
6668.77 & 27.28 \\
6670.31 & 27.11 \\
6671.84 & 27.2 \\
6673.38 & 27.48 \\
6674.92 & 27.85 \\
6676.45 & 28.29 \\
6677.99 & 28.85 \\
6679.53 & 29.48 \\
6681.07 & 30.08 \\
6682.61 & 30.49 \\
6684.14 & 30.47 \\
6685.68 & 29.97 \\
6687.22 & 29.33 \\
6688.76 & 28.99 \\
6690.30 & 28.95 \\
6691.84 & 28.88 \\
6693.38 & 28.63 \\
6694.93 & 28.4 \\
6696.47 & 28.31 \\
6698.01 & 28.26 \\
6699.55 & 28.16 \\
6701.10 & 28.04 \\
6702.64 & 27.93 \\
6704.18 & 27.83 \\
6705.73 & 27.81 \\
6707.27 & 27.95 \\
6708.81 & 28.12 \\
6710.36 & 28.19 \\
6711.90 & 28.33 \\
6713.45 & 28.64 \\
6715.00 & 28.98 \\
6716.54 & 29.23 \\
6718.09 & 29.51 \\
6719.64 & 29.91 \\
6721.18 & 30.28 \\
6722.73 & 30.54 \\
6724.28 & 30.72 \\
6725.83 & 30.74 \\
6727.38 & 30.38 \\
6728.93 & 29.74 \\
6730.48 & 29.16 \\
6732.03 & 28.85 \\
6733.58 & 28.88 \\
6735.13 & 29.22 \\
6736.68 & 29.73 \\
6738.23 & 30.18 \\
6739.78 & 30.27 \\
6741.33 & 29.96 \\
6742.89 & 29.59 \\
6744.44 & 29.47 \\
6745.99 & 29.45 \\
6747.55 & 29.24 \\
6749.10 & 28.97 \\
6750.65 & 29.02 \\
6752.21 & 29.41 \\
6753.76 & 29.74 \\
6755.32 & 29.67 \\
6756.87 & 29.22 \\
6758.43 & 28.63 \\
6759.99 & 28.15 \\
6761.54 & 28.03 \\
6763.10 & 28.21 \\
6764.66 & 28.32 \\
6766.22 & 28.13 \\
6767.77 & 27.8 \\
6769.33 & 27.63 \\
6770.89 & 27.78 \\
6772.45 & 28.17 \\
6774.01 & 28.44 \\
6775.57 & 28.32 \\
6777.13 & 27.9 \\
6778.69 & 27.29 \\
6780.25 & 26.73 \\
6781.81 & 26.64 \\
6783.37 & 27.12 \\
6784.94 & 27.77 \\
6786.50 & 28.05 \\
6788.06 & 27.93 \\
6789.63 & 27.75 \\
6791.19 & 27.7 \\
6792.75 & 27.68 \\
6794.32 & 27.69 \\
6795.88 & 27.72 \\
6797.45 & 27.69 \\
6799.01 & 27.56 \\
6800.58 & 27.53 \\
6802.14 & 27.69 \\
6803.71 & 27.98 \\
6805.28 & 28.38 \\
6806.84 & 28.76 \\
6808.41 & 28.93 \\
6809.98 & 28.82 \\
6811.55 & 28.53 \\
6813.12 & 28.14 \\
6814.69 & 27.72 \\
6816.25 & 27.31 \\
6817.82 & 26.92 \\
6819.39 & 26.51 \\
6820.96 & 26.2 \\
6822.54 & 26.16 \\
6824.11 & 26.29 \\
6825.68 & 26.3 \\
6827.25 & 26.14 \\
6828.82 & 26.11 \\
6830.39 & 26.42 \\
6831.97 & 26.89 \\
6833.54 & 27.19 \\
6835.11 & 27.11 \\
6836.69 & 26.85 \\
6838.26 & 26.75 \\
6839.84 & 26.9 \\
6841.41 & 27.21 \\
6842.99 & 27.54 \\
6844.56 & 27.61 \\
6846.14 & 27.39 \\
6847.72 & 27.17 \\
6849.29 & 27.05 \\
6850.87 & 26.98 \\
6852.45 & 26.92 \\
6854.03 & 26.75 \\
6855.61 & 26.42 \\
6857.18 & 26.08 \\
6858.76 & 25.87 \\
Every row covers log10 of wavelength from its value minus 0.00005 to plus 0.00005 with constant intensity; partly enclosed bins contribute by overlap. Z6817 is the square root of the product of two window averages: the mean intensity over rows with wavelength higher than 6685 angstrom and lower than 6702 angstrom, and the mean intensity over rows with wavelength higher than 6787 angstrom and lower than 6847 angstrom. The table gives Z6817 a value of 28.0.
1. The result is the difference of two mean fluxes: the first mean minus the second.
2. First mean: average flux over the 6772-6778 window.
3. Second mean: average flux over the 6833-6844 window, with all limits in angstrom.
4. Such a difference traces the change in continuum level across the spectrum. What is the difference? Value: 1.1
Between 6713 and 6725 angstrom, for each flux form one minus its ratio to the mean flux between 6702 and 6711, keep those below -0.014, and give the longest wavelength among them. 6724.28 angstrom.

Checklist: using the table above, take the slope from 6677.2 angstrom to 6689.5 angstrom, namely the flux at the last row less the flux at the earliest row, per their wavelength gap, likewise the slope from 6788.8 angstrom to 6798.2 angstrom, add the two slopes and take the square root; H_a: 0.07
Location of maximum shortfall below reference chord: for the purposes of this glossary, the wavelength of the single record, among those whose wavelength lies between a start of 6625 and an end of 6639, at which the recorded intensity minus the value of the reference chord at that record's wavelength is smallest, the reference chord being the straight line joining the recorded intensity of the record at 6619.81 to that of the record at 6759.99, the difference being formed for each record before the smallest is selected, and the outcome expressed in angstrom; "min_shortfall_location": 6638.13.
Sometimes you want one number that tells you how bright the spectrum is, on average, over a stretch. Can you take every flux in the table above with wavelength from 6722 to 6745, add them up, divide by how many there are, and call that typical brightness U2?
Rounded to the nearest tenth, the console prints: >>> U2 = 29.8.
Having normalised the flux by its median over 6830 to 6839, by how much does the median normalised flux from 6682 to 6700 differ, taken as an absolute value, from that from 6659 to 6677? 0.04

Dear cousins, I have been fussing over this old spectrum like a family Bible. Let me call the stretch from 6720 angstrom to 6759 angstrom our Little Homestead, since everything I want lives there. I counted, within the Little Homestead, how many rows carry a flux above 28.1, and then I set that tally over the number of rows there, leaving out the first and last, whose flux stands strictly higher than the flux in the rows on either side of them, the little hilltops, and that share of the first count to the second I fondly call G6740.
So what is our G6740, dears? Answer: 8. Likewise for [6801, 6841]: 2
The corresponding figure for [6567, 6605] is 3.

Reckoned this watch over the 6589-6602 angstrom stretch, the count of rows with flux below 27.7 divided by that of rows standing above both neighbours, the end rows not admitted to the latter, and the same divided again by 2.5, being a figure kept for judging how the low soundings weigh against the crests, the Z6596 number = 1.2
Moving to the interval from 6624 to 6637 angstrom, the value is 0.4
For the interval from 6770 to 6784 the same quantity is 1.6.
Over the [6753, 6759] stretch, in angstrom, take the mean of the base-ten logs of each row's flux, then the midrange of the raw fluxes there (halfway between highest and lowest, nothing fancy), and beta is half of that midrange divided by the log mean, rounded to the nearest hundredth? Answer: 9.95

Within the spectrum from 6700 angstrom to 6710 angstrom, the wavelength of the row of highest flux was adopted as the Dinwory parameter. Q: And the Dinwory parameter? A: 6708.81 angstrom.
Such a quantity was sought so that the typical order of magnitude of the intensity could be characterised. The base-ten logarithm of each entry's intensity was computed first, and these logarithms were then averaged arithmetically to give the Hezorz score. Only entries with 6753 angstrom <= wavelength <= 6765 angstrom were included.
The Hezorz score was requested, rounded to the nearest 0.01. 1.46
